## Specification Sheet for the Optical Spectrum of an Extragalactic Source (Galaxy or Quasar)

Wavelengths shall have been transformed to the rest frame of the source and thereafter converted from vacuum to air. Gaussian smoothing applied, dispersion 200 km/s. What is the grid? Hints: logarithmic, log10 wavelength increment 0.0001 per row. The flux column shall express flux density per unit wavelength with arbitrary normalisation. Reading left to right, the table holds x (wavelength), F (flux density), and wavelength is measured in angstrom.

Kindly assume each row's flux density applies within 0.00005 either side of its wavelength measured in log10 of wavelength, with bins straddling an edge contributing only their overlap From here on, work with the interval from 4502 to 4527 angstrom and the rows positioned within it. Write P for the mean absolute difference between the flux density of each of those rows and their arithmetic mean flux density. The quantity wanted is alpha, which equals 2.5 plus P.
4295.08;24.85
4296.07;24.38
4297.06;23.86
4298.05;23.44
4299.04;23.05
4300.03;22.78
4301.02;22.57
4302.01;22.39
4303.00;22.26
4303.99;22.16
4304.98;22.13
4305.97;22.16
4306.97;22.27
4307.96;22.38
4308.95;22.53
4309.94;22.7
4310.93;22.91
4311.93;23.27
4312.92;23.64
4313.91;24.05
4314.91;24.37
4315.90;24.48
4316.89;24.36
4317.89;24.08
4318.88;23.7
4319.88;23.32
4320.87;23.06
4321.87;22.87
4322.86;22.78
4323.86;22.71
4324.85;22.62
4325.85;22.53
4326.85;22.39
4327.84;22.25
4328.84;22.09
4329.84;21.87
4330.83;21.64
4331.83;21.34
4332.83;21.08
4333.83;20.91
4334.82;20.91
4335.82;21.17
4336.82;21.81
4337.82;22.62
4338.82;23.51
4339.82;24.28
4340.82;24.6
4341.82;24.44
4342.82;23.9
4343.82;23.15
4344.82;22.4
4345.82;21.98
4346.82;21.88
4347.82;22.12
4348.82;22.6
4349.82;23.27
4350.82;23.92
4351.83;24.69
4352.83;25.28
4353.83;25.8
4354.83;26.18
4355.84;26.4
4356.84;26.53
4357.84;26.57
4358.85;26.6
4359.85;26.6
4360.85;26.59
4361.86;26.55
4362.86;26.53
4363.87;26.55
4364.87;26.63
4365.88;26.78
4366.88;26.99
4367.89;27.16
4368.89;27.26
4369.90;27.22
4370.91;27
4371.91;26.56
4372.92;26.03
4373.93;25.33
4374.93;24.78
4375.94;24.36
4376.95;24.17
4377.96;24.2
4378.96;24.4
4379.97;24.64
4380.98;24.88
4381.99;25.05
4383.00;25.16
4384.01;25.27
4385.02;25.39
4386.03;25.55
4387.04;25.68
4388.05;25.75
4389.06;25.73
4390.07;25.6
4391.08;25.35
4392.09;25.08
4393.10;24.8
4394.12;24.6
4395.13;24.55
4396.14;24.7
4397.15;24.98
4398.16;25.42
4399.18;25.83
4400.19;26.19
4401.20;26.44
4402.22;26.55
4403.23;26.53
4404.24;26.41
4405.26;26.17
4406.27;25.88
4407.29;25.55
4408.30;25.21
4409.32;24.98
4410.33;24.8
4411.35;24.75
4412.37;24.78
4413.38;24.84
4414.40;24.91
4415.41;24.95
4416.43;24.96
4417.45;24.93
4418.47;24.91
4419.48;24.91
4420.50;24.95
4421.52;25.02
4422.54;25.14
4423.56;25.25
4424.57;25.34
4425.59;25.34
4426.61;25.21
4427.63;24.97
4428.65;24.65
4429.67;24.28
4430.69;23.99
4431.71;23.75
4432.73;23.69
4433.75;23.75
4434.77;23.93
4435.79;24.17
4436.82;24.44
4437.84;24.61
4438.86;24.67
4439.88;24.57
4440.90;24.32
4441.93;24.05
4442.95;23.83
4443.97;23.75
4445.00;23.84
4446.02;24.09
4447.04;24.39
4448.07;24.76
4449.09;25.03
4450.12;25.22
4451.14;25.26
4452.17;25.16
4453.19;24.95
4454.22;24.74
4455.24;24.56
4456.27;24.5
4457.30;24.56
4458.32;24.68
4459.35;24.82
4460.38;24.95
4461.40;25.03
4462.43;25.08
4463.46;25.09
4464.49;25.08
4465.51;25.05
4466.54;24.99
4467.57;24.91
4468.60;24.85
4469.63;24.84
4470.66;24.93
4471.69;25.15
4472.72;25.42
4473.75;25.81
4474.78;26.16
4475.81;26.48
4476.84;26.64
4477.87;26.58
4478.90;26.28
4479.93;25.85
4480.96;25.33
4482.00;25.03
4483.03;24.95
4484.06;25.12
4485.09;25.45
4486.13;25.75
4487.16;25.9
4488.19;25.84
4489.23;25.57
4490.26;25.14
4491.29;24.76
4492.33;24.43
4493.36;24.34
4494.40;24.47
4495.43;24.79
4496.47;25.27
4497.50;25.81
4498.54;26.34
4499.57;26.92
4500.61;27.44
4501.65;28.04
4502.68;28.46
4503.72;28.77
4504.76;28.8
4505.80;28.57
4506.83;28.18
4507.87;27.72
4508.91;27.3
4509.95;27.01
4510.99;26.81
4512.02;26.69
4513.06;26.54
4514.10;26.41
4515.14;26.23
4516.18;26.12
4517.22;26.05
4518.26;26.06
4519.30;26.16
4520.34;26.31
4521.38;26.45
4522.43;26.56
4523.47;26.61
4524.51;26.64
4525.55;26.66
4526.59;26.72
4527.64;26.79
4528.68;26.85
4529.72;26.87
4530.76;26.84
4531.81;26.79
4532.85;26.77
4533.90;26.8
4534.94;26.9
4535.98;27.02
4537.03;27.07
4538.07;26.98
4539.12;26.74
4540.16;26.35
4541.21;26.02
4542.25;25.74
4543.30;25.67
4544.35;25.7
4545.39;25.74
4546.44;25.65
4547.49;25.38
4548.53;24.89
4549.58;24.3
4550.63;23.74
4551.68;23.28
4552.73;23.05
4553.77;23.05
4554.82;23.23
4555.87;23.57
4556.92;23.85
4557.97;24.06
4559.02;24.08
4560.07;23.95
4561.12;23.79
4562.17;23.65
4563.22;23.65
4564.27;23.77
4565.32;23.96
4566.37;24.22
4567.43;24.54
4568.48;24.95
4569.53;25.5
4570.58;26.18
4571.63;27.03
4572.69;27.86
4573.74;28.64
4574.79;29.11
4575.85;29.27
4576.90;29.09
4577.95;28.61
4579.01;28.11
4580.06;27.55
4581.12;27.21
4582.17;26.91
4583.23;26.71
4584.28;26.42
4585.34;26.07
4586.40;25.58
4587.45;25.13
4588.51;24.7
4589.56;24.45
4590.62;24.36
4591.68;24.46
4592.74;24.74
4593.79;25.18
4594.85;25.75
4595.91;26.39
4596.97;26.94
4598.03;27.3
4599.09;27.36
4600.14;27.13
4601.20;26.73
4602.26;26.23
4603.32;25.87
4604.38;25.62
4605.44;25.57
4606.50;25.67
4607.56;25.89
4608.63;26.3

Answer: 3.2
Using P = 0.7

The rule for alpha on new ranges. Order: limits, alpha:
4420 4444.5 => 3.0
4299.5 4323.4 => 3.2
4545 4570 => 3.1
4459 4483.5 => 3.0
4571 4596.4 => 3.9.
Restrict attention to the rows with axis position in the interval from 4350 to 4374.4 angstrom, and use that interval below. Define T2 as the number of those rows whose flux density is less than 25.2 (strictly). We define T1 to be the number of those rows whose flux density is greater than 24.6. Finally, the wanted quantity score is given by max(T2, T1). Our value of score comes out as 23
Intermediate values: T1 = 23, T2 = 2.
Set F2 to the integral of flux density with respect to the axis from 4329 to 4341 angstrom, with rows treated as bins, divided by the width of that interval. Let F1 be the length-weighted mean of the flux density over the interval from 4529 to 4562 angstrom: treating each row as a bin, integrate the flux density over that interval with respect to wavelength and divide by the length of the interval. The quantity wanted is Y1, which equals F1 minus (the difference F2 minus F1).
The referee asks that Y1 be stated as 28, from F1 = 25.3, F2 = 22.1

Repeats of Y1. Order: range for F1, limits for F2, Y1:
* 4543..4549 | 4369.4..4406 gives 26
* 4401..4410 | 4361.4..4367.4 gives 25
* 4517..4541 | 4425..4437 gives 29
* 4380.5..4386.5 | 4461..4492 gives 25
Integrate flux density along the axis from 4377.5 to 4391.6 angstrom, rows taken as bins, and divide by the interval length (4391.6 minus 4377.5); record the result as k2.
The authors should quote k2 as 25.2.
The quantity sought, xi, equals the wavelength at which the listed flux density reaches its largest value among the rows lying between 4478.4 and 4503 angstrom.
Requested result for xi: 4502.68 angstrom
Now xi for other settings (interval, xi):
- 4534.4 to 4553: 4537.03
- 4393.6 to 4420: 4402.22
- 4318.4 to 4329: 4318.88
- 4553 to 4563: 4559.02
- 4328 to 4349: 4340.82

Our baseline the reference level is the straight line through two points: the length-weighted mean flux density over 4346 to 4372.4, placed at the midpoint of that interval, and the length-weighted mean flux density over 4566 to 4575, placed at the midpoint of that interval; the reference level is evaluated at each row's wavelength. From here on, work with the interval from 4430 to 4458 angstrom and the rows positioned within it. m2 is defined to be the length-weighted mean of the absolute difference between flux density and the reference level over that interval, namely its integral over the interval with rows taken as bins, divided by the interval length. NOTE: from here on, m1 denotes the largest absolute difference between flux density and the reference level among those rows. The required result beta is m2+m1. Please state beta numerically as 3.9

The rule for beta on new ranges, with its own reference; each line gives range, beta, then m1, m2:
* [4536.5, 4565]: 5.1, 3.3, 1.8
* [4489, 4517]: 3.8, 2.6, 1.2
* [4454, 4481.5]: 2.5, 1.5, 0.9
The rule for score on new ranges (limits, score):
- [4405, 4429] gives 24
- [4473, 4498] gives 21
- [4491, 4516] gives 21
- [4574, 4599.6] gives 21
